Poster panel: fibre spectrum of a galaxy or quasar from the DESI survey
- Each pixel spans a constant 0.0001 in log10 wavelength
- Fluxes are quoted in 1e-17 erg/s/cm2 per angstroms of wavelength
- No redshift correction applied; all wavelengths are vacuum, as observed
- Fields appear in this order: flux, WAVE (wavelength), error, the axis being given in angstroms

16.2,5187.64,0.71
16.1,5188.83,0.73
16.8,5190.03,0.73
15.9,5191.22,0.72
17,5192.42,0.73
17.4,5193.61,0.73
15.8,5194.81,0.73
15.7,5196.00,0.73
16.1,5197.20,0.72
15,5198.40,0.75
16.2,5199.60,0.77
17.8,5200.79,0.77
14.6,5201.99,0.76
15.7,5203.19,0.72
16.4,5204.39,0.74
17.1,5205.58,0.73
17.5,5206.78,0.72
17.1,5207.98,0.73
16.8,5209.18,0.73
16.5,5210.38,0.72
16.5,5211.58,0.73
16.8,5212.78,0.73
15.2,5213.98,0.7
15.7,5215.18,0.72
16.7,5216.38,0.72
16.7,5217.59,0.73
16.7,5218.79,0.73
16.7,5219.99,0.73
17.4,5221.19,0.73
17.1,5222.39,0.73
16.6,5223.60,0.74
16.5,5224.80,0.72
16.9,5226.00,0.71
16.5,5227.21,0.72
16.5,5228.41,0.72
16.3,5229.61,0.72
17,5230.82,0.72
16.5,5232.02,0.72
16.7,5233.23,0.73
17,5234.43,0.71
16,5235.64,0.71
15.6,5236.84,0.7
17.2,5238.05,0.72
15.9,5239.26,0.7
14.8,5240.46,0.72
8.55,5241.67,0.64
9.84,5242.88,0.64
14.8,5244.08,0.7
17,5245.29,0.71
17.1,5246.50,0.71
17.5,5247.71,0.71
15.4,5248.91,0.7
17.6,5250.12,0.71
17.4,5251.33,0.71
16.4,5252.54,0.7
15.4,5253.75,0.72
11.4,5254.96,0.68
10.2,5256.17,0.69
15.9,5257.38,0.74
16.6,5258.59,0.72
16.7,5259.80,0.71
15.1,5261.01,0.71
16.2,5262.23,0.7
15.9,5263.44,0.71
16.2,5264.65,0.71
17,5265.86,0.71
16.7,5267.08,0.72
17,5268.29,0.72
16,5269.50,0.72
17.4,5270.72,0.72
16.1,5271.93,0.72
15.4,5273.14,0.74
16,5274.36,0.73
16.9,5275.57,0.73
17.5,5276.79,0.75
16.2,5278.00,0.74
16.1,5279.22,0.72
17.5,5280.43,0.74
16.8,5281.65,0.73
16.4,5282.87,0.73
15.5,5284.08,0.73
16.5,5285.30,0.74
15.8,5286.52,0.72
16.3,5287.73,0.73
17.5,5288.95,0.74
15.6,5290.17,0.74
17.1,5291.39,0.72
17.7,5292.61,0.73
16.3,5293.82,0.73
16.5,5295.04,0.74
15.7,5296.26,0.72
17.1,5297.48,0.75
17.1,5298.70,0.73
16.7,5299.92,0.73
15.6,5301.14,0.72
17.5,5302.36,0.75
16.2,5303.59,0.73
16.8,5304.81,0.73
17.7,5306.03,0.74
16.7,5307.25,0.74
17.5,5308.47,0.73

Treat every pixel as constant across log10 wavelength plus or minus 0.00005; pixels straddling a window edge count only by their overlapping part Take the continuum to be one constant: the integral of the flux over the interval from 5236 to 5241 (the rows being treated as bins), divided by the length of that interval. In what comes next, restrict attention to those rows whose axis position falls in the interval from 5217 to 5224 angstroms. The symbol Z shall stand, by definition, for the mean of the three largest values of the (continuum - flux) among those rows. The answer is -0.76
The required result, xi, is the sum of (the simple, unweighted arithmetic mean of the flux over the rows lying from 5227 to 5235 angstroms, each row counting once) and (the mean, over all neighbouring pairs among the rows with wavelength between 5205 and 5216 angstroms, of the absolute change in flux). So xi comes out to 17.1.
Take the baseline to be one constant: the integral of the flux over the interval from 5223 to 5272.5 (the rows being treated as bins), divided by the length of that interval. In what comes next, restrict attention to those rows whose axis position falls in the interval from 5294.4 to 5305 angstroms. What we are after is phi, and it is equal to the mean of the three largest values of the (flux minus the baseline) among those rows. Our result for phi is 1.4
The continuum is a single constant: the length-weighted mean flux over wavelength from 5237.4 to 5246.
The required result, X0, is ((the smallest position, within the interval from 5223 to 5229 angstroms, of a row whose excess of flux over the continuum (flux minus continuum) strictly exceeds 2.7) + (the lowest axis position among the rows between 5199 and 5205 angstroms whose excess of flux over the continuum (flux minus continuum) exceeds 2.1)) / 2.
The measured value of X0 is 5212.8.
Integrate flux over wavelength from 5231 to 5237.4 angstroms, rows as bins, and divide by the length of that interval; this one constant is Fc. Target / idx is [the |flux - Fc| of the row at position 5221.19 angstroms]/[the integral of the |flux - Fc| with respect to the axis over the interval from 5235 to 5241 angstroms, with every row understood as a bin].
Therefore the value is 0.20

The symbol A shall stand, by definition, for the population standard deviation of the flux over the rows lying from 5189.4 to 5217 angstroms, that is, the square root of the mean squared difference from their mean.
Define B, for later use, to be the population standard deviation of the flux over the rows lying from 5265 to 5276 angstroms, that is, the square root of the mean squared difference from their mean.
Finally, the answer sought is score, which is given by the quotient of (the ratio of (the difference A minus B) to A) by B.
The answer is 0.4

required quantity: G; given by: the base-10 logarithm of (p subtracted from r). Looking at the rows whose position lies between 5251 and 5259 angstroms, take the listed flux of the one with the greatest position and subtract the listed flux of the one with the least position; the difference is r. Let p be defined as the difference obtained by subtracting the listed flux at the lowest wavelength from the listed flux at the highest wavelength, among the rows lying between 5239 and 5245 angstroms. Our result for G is -0.5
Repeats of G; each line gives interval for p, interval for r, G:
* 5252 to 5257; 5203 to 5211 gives 0.8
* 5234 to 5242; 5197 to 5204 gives 0.9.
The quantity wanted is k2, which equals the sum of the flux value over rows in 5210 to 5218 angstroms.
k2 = 114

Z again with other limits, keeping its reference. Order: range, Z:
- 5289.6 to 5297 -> 0.04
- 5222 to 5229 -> -0.59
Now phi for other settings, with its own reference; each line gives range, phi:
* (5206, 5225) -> 1.5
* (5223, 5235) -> 1.2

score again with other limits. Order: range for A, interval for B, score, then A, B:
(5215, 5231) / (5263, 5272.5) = -0.7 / 0.38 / 0.52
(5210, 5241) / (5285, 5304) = -0.2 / 0.60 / 0.68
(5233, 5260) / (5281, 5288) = 1.9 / 2.57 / 0.44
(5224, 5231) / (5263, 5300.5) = -2.5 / 0.25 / 0.64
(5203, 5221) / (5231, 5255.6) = -1.3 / 0.58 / 2.49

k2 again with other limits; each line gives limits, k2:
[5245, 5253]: 118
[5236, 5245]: 97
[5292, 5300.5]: 117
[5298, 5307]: 118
